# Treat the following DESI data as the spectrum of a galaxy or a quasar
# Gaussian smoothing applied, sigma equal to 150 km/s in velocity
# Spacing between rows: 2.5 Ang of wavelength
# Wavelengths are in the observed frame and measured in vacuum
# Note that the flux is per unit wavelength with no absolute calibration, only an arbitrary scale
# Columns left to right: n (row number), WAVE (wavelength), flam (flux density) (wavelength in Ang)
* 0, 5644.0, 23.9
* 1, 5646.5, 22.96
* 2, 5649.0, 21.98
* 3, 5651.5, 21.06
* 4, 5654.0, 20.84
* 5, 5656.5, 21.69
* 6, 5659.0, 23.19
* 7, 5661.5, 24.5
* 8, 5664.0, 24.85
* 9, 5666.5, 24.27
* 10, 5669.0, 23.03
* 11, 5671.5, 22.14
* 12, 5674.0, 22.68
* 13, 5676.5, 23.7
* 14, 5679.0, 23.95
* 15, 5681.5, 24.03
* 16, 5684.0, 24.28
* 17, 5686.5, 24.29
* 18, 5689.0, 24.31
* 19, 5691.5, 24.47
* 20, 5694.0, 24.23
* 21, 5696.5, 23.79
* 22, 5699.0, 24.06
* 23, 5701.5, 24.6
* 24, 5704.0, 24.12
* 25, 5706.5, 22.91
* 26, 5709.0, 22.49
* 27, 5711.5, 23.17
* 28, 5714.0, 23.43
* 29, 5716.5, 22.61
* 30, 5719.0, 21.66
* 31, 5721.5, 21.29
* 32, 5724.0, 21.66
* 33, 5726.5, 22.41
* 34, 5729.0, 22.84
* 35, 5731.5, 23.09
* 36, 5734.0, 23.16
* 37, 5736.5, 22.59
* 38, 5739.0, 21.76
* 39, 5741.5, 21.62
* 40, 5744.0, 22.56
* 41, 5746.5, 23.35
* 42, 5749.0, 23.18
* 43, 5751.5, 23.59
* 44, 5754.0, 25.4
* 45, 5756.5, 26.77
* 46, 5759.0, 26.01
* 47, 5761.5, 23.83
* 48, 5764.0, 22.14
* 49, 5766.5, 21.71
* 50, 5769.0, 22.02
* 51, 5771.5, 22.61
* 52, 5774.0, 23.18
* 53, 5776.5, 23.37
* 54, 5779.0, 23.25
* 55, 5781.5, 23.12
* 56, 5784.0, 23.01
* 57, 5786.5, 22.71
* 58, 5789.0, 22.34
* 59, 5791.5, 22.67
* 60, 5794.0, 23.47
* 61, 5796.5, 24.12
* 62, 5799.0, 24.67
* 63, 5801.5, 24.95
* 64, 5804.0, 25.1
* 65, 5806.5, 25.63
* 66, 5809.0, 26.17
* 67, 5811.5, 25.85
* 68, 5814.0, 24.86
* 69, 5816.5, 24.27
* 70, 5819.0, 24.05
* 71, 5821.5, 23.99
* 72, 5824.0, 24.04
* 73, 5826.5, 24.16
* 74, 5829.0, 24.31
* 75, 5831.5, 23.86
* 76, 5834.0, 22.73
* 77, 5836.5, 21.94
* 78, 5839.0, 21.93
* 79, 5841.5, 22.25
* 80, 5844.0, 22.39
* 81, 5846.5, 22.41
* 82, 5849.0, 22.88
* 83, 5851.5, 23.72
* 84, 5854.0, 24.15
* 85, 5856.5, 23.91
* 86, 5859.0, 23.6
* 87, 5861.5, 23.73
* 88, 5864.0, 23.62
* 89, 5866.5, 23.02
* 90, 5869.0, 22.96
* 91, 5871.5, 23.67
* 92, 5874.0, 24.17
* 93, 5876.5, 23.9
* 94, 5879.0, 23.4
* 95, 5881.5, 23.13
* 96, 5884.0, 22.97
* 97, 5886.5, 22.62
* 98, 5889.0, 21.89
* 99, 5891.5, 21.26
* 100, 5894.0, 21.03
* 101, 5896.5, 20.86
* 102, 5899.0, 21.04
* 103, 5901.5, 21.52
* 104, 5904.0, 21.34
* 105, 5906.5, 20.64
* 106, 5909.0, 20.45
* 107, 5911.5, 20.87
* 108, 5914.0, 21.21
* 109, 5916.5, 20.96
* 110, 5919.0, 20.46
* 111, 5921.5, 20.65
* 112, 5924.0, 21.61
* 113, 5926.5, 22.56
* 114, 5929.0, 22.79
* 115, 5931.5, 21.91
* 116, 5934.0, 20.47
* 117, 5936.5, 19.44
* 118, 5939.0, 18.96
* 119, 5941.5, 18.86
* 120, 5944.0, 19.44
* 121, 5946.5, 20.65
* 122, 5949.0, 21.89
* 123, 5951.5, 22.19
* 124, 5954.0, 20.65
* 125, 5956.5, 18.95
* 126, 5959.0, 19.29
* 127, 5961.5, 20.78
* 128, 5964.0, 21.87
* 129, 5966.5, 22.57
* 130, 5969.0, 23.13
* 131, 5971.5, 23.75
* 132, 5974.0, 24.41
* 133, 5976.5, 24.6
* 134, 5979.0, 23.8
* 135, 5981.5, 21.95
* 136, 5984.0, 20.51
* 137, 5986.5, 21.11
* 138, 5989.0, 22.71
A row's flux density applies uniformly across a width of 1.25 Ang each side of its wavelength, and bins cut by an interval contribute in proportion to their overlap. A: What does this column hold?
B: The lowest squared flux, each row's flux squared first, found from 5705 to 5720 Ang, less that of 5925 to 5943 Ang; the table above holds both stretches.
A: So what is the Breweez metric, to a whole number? 113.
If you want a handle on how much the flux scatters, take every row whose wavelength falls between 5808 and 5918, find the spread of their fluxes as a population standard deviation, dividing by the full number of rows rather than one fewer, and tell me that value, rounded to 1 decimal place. 1.4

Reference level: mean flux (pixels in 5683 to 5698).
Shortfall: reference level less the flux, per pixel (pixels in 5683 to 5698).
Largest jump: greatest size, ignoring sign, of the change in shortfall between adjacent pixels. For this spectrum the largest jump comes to 0.4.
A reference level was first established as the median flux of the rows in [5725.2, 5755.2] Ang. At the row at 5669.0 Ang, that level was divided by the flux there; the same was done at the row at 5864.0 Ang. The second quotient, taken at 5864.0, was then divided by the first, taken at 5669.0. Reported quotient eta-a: 0.98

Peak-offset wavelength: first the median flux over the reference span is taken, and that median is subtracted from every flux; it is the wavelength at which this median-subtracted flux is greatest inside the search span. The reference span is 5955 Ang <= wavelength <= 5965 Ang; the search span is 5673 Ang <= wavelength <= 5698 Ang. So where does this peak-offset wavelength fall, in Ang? 5691.5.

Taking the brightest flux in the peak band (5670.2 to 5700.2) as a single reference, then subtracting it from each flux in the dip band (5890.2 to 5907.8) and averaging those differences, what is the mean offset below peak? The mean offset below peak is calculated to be -3.4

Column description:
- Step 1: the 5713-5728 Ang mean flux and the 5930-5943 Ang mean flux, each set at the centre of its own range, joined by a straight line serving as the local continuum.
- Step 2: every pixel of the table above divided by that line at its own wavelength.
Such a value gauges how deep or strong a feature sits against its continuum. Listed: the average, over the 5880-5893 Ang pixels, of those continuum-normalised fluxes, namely 1.09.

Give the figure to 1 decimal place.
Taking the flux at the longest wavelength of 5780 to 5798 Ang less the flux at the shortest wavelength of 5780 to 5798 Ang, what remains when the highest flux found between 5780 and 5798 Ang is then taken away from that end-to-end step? -23.1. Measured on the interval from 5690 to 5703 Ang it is -24.5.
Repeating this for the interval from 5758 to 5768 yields -30.3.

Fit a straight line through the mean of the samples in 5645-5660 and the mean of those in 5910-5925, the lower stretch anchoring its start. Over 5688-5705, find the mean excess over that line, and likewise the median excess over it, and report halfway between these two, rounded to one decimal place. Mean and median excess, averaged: 2.4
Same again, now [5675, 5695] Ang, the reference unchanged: 2.4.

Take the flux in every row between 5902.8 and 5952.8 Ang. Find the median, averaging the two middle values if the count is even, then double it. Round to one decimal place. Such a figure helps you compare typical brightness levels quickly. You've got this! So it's 41.5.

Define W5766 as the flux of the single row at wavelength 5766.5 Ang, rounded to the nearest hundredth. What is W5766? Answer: 21.71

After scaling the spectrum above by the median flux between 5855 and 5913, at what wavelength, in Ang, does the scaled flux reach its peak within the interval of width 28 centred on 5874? 5874.0 Ang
